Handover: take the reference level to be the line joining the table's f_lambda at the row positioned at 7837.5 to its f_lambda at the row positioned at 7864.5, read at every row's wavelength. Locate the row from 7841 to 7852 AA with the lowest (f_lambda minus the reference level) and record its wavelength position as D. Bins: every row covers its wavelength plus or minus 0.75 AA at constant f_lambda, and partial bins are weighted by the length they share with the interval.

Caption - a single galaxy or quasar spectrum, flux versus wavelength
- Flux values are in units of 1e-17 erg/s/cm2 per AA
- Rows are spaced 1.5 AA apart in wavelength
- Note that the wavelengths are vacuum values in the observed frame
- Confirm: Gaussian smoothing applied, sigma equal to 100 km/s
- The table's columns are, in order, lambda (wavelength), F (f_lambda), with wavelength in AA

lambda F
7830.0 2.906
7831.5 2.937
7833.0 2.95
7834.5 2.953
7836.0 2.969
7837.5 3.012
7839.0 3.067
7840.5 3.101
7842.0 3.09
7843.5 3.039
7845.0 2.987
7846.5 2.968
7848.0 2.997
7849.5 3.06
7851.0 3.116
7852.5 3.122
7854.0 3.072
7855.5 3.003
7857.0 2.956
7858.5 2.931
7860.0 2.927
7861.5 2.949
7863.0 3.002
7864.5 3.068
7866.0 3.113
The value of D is 7846.5 AA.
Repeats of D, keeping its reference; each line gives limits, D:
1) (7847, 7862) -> 7860.0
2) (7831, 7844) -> 7831.5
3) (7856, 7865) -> 7860.0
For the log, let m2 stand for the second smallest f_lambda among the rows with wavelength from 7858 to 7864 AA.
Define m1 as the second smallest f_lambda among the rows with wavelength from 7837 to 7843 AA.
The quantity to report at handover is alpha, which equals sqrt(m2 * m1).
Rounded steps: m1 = 3.067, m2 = 2.931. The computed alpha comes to 3.00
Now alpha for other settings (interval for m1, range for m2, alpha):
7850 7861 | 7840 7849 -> 2.96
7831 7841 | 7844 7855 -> 2.97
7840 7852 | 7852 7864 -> 2.96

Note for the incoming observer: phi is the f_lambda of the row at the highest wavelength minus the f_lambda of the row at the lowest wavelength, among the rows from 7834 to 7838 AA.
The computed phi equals 0.059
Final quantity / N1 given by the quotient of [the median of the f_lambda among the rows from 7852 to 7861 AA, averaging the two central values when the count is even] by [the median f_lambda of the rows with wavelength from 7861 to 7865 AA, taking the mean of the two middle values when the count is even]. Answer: 0.99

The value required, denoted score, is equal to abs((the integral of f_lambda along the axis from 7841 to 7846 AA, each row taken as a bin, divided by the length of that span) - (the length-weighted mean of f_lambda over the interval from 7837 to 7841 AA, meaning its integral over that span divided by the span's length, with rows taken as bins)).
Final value 0.022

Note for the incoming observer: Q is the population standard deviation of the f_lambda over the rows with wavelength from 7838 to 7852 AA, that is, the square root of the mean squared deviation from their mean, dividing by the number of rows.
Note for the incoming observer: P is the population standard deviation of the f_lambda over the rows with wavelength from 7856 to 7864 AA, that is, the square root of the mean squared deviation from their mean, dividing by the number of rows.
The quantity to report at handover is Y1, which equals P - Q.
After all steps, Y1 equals -0.023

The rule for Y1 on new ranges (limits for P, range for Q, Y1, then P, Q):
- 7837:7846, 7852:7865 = -0.025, 0.041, 0.066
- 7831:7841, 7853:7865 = 0.005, 0.059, 0.054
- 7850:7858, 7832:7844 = 0.008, 0.065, 0.057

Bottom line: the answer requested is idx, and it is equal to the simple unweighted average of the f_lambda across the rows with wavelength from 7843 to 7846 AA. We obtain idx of 3.01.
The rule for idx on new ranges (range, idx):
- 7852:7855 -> 3.10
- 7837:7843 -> 3.07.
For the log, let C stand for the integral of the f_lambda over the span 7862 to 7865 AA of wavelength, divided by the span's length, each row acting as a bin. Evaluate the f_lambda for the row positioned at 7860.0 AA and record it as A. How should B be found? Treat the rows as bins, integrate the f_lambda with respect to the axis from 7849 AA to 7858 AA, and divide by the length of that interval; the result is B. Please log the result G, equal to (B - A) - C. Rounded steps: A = 2.927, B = 3.05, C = 3.03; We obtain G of -2.90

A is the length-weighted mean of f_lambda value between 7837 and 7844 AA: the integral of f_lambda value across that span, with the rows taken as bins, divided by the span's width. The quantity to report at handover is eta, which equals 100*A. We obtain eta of 306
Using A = 3.06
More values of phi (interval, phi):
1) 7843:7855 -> 0.033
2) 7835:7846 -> 0.018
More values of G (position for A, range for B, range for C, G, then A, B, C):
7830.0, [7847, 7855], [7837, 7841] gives -2.90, 2.906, 3.07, 3.06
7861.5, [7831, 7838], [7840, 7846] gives -3.03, 2.949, 2.96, 3.05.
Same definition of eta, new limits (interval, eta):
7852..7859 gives 302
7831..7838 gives 296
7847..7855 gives 307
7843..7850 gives 301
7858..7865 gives 297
